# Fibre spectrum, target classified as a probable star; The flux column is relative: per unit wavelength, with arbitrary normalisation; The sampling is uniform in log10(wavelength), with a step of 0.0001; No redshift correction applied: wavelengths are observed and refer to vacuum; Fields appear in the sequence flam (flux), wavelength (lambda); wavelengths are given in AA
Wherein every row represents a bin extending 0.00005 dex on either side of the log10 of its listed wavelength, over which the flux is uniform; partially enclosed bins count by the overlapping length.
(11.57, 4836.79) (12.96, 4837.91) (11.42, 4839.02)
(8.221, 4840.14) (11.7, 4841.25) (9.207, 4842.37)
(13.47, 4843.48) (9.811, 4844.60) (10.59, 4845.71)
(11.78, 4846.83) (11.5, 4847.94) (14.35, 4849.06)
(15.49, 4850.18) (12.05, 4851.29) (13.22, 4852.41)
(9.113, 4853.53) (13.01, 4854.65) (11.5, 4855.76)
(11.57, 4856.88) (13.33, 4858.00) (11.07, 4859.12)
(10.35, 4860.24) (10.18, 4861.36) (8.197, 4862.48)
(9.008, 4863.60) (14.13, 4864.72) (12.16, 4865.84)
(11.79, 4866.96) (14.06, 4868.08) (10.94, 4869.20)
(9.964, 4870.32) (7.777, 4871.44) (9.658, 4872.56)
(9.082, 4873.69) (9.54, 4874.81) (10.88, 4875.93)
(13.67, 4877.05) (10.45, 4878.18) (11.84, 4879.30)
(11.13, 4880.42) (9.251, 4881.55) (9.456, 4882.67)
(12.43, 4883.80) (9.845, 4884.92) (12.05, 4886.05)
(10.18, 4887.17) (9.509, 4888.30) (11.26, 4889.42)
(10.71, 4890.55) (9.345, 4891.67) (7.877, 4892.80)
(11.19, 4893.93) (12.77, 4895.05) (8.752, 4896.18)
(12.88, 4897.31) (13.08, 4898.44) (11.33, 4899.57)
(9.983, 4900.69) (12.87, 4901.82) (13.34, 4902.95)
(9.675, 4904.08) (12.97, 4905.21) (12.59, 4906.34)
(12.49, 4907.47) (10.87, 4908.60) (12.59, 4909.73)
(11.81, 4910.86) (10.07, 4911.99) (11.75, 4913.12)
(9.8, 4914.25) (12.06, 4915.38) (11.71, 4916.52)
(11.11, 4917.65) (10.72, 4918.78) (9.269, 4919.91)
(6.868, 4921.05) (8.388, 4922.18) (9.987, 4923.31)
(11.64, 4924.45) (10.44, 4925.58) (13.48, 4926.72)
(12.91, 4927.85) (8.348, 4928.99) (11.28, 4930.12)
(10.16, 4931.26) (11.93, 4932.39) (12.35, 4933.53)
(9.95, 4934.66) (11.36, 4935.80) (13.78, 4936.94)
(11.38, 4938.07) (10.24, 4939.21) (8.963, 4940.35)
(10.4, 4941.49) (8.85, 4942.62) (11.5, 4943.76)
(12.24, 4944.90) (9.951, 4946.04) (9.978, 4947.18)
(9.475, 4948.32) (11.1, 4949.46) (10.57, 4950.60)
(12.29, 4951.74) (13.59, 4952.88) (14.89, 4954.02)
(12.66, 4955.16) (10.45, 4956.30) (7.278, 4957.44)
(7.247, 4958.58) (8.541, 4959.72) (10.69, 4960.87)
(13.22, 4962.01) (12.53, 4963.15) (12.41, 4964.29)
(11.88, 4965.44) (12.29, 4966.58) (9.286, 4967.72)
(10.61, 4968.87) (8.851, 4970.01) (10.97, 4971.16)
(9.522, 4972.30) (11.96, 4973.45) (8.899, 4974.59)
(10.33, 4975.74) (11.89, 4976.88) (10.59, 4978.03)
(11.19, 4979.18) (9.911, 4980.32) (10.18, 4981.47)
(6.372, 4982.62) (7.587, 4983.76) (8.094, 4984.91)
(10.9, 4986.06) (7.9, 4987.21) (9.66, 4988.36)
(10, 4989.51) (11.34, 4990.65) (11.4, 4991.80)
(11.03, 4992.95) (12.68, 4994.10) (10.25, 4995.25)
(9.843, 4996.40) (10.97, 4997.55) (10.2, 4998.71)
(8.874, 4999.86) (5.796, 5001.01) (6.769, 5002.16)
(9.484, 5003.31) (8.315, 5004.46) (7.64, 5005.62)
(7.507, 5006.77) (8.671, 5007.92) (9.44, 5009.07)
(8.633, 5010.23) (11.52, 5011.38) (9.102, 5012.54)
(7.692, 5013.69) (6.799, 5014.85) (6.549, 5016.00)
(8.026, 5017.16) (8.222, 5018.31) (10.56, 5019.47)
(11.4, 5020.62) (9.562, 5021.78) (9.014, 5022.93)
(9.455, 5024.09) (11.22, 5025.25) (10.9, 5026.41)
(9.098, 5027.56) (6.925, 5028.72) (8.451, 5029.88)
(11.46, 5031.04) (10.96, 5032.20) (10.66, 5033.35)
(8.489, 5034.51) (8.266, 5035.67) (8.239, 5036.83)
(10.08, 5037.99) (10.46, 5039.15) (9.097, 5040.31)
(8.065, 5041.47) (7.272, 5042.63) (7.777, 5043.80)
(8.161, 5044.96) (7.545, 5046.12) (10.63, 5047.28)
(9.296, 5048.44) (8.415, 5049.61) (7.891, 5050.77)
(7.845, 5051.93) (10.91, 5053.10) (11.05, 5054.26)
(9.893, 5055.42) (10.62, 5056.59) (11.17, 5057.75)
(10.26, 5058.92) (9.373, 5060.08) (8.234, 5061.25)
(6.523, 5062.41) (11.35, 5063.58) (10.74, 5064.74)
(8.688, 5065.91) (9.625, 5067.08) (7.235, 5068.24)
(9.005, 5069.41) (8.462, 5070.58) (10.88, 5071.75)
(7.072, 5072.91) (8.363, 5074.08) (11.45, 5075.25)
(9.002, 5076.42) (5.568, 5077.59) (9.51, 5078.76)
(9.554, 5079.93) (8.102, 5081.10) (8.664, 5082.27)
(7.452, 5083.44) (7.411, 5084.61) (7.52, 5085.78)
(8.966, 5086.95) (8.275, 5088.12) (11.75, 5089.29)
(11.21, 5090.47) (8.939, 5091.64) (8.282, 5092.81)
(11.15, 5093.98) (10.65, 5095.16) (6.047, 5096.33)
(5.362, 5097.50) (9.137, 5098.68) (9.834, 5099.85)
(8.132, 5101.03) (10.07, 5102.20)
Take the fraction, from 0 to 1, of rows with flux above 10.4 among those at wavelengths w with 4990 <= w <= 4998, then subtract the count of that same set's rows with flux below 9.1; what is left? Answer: 0.7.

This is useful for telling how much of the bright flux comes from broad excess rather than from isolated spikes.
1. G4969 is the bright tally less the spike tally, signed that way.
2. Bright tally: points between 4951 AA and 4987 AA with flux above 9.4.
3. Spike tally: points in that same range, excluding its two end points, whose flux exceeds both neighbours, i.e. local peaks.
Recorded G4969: 13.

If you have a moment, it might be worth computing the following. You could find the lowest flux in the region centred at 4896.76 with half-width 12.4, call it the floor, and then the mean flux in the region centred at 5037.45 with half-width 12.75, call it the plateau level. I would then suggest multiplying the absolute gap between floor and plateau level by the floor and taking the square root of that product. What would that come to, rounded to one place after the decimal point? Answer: 3.2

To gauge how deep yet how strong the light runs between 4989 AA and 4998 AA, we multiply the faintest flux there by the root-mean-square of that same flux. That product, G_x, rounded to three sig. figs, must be 108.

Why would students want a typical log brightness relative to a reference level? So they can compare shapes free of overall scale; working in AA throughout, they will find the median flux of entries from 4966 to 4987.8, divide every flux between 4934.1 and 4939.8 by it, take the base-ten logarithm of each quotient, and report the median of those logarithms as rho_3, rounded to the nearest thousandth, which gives 0.048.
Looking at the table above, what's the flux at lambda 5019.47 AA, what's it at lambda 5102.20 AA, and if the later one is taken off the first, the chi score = 0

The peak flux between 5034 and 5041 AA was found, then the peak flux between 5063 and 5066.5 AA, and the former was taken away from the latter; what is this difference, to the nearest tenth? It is 0.9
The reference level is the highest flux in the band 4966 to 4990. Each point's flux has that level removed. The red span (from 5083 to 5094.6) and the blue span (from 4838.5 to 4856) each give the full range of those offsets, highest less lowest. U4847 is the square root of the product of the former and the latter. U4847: 5.6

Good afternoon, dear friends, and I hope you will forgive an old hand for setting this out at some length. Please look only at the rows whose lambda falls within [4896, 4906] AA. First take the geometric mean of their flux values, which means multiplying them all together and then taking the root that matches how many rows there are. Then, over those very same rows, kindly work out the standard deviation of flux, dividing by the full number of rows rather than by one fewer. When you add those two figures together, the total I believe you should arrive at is 13.2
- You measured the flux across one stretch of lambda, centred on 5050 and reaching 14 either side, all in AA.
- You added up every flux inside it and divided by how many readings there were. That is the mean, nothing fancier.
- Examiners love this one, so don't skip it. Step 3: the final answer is 9.2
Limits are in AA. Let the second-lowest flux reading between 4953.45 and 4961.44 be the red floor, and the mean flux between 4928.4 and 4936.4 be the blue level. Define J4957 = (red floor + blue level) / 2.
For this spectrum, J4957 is 9.0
